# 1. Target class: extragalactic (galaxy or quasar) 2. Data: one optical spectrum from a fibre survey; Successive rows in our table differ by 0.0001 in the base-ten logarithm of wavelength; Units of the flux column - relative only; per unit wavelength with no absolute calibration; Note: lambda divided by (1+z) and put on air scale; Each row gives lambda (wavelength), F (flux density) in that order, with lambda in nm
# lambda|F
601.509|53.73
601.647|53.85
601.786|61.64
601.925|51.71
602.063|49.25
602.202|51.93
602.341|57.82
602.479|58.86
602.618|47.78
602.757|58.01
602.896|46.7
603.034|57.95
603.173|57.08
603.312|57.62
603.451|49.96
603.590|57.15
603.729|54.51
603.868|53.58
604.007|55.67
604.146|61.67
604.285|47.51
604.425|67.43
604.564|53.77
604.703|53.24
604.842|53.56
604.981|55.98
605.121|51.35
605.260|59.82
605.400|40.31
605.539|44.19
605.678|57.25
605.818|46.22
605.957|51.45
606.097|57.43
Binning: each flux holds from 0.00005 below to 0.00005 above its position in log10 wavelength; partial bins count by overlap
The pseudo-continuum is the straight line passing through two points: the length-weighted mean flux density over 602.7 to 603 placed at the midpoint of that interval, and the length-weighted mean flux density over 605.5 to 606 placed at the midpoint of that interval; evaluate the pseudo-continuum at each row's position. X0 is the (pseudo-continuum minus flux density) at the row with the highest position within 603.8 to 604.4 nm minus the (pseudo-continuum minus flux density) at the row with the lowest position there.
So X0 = 5.7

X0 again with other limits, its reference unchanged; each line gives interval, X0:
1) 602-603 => 1.7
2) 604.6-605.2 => 1.5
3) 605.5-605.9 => -2.3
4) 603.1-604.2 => -5.5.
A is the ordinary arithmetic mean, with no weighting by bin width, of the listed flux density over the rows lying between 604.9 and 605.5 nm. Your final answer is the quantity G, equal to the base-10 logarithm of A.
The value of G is 1.71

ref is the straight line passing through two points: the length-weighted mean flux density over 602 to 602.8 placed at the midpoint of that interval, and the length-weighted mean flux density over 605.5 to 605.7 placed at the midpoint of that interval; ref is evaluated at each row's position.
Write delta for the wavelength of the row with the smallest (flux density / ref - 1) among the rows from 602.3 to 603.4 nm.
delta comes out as 602.896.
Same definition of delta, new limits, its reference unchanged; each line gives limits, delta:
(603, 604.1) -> 603.451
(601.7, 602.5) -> 602.063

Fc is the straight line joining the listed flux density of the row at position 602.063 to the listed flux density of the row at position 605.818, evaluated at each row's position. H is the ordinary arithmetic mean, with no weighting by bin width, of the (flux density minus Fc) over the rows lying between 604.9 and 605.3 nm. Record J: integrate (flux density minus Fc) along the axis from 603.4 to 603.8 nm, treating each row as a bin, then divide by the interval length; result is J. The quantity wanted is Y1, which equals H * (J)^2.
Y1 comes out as 326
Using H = 8.9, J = 6.0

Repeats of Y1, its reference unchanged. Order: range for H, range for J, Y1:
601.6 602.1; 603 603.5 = 259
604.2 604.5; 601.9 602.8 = 210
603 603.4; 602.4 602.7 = 213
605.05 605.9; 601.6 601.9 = 195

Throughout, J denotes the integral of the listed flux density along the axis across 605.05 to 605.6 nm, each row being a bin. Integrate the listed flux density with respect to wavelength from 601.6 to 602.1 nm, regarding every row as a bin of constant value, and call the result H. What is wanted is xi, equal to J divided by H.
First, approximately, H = 27.2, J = 26.9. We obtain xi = 0.99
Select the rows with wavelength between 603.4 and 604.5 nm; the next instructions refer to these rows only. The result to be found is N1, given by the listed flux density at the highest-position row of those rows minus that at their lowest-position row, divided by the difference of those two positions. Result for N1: 18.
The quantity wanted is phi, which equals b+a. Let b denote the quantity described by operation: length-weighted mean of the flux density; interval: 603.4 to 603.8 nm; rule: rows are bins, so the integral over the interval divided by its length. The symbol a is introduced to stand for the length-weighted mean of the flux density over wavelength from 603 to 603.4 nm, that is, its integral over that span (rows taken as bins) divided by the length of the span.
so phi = 111.2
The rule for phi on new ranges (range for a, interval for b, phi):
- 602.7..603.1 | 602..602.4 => 107.0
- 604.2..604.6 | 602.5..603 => 108.7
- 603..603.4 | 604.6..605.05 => 111.4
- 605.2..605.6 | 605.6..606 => 99.4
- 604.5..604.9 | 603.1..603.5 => 108.7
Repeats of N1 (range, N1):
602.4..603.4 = -1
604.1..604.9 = -12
